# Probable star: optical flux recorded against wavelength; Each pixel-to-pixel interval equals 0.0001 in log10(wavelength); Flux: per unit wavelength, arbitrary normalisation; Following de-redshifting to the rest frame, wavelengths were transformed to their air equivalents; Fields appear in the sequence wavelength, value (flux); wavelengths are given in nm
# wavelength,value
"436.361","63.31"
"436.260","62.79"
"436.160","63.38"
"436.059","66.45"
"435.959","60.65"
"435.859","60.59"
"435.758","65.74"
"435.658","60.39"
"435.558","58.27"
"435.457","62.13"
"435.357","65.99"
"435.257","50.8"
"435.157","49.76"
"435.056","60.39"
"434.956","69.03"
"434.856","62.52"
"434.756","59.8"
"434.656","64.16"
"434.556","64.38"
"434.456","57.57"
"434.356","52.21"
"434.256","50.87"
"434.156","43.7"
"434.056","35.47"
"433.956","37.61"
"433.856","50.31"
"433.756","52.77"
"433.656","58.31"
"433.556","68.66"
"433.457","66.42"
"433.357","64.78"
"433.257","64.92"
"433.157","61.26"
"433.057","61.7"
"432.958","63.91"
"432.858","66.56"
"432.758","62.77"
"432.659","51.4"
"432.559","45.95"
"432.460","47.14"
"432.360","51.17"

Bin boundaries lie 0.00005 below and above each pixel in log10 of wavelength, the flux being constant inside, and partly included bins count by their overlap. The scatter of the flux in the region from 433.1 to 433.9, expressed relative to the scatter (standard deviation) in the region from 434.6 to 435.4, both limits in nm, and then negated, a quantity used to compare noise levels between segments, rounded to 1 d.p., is -1.0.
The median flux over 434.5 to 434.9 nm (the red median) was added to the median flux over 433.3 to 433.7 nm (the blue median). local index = 129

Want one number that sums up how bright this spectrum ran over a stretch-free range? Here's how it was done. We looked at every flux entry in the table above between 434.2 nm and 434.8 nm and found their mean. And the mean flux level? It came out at 58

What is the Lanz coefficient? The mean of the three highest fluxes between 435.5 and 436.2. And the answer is 65.2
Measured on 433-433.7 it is 66.7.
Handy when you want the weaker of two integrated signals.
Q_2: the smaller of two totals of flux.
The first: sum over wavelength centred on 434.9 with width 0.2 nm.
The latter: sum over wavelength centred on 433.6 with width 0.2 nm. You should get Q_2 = 127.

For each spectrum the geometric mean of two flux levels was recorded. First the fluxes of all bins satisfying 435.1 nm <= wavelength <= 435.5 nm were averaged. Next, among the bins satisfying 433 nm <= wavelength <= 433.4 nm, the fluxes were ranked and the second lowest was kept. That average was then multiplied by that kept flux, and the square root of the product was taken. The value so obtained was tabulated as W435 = 59.4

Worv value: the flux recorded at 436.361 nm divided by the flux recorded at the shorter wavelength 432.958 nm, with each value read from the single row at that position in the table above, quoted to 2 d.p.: 0.99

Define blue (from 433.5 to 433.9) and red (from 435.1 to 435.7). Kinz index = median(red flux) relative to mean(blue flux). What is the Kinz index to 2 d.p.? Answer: 1.03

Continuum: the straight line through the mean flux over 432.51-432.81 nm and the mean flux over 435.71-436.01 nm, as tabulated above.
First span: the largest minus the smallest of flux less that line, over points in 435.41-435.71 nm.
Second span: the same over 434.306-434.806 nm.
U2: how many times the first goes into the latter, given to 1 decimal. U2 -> 2.8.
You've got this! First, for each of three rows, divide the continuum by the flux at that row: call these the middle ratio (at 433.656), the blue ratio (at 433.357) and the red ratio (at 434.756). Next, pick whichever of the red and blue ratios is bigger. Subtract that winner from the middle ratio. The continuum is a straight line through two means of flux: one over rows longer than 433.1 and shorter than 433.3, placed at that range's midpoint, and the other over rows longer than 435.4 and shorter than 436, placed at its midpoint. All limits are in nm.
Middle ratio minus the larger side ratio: 0.04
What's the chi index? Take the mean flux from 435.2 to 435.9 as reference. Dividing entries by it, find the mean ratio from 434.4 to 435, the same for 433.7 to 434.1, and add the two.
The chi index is 1.77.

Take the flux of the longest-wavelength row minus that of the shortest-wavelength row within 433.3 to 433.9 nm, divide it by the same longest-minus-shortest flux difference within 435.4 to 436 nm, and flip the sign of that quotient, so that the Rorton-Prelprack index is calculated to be -10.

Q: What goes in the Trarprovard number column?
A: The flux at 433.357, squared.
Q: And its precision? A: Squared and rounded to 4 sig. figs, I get 4196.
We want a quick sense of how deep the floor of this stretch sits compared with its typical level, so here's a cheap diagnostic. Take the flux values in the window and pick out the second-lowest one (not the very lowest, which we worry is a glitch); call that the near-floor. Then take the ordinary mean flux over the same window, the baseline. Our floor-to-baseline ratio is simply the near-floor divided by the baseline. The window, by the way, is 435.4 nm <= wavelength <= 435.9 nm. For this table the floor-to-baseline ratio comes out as 0.983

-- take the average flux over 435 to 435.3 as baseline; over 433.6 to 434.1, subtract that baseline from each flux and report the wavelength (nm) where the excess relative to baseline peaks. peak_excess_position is 433.656 nm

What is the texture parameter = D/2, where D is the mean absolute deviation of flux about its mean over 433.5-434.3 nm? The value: 4.0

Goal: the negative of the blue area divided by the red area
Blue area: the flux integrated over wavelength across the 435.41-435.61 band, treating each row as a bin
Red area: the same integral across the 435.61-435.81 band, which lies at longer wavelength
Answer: -0.95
